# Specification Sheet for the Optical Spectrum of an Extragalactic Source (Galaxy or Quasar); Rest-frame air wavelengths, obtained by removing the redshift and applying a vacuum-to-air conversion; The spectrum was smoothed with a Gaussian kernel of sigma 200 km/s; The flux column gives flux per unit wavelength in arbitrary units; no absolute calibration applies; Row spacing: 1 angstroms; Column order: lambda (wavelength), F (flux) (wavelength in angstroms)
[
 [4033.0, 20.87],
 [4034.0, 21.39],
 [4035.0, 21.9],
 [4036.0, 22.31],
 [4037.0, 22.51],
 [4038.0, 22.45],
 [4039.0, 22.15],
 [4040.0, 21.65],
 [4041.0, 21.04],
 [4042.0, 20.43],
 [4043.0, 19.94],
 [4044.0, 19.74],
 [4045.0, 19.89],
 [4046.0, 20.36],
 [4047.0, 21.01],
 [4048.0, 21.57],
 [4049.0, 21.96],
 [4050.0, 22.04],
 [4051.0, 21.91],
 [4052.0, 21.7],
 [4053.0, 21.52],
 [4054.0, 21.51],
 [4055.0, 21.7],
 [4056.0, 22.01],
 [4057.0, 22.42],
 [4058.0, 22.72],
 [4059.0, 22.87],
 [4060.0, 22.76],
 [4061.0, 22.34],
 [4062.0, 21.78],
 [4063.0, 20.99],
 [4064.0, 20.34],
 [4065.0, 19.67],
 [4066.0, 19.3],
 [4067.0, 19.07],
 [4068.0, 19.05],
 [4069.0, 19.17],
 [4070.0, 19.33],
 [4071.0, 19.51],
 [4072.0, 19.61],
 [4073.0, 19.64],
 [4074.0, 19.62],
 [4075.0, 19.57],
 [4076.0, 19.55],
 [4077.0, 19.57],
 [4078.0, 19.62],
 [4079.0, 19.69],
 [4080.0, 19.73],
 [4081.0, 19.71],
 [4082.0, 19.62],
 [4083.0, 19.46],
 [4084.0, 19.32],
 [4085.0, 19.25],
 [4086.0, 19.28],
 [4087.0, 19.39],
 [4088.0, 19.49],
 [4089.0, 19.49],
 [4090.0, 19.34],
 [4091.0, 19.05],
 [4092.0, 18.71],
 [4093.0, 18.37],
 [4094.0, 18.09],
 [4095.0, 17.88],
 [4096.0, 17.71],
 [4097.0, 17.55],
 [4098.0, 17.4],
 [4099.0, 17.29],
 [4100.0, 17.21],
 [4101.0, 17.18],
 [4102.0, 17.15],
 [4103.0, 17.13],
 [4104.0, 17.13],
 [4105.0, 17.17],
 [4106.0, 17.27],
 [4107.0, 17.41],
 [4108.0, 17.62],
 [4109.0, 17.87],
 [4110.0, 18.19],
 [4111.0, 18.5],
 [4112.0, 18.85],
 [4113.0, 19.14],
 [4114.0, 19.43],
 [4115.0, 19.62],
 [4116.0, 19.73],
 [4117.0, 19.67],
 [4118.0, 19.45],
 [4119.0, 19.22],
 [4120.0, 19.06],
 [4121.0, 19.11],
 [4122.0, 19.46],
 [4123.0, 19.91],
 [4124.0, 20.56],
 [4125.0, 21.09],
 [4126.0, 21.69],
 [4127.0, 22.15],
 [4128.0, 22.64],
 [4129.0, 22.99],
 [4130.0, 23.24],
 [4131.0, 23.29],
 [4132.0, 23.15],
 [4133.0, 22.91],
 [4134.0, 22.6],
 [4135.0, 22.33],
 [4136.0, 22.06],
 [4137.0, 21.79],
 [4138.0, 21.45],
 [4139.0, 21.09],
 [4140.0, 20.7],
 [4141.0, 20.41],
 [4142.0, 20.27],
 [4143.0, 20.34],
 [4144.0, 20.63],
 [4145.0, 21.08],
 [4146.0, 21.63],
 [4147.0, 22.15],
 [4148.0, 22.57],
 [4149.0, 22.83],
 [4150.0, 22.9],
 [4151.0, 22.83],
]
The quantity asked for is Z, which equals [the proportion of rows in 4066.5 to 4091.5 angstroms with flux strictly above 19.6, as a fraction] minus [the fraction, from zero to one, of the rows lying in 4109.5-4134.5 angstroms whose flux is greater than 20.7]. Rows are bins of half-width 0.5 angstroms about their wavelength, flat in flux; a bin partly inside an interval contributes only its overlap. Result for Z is -0.1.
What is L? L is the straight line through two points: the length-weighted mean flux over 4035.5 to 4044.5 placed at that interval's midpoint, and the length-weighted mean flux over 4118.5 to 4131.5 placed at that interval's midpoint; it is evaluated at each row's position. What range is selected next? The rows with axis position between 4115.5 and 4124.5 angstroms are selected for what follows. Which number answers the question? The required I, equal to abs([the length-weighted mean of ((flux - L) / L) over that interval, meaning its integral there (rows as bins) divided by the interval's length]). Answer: 0.073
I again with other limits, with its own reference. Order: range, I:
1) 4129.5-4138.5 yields 0.069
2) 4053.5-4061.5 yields 0.046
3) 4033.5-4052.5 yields 0.001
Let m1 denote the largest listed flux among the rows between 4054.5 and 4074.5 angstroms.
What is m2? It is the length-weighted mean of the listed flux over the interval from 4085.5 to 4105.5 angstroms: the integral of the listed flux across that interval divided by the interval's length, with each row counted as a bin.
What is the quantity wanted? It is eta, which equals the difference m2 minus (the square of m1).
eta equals -505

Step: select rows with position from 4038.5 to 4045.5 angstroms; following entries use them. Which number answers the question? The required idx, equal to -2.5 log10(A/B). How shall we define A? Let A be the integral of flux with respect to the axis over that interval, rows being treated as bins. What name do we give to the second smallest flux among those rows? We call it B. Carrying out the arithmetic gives -2.16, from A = 145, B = 19.89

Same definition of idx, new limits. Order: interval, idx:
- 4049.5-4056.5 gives -2.13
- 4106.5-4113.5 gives -2.15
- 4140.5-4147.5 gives -2.14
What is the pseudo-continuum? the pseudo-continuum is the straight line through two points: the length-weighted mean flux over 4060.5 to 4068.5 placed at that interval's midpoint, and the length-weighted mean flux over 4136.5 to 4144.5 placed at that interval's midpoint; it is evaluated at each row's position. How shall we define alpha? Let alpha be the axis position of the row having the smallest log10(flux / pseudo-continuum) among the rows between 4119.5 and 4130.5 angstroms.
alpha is 4120.0 angstroms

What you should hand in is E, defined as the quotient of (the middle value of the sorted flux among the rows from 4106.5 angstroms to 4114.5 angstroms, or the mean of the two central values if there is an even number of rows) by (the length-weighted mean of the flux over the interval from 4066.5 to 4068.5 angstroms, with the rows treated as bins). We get 0.96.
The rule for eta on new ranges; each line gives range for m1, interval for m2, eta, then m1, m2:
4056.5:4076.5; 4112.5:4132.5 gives -502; 22.87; 20.7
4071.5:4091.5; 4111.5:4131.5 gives -369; 19.73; 20.5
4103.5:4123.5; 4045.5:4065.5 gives -375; 19.91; 21.7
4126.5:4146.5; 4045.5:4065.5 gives -521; 23.29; 21.7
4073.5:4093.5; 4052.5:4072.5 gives -368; 19.73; 20.9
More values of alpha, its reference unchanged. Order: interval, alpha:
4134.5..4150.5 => 4142.0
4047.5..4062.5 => 4054.0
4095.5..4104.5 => 4104.0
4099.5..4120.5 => 4104.0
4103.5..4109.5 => 4104.0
